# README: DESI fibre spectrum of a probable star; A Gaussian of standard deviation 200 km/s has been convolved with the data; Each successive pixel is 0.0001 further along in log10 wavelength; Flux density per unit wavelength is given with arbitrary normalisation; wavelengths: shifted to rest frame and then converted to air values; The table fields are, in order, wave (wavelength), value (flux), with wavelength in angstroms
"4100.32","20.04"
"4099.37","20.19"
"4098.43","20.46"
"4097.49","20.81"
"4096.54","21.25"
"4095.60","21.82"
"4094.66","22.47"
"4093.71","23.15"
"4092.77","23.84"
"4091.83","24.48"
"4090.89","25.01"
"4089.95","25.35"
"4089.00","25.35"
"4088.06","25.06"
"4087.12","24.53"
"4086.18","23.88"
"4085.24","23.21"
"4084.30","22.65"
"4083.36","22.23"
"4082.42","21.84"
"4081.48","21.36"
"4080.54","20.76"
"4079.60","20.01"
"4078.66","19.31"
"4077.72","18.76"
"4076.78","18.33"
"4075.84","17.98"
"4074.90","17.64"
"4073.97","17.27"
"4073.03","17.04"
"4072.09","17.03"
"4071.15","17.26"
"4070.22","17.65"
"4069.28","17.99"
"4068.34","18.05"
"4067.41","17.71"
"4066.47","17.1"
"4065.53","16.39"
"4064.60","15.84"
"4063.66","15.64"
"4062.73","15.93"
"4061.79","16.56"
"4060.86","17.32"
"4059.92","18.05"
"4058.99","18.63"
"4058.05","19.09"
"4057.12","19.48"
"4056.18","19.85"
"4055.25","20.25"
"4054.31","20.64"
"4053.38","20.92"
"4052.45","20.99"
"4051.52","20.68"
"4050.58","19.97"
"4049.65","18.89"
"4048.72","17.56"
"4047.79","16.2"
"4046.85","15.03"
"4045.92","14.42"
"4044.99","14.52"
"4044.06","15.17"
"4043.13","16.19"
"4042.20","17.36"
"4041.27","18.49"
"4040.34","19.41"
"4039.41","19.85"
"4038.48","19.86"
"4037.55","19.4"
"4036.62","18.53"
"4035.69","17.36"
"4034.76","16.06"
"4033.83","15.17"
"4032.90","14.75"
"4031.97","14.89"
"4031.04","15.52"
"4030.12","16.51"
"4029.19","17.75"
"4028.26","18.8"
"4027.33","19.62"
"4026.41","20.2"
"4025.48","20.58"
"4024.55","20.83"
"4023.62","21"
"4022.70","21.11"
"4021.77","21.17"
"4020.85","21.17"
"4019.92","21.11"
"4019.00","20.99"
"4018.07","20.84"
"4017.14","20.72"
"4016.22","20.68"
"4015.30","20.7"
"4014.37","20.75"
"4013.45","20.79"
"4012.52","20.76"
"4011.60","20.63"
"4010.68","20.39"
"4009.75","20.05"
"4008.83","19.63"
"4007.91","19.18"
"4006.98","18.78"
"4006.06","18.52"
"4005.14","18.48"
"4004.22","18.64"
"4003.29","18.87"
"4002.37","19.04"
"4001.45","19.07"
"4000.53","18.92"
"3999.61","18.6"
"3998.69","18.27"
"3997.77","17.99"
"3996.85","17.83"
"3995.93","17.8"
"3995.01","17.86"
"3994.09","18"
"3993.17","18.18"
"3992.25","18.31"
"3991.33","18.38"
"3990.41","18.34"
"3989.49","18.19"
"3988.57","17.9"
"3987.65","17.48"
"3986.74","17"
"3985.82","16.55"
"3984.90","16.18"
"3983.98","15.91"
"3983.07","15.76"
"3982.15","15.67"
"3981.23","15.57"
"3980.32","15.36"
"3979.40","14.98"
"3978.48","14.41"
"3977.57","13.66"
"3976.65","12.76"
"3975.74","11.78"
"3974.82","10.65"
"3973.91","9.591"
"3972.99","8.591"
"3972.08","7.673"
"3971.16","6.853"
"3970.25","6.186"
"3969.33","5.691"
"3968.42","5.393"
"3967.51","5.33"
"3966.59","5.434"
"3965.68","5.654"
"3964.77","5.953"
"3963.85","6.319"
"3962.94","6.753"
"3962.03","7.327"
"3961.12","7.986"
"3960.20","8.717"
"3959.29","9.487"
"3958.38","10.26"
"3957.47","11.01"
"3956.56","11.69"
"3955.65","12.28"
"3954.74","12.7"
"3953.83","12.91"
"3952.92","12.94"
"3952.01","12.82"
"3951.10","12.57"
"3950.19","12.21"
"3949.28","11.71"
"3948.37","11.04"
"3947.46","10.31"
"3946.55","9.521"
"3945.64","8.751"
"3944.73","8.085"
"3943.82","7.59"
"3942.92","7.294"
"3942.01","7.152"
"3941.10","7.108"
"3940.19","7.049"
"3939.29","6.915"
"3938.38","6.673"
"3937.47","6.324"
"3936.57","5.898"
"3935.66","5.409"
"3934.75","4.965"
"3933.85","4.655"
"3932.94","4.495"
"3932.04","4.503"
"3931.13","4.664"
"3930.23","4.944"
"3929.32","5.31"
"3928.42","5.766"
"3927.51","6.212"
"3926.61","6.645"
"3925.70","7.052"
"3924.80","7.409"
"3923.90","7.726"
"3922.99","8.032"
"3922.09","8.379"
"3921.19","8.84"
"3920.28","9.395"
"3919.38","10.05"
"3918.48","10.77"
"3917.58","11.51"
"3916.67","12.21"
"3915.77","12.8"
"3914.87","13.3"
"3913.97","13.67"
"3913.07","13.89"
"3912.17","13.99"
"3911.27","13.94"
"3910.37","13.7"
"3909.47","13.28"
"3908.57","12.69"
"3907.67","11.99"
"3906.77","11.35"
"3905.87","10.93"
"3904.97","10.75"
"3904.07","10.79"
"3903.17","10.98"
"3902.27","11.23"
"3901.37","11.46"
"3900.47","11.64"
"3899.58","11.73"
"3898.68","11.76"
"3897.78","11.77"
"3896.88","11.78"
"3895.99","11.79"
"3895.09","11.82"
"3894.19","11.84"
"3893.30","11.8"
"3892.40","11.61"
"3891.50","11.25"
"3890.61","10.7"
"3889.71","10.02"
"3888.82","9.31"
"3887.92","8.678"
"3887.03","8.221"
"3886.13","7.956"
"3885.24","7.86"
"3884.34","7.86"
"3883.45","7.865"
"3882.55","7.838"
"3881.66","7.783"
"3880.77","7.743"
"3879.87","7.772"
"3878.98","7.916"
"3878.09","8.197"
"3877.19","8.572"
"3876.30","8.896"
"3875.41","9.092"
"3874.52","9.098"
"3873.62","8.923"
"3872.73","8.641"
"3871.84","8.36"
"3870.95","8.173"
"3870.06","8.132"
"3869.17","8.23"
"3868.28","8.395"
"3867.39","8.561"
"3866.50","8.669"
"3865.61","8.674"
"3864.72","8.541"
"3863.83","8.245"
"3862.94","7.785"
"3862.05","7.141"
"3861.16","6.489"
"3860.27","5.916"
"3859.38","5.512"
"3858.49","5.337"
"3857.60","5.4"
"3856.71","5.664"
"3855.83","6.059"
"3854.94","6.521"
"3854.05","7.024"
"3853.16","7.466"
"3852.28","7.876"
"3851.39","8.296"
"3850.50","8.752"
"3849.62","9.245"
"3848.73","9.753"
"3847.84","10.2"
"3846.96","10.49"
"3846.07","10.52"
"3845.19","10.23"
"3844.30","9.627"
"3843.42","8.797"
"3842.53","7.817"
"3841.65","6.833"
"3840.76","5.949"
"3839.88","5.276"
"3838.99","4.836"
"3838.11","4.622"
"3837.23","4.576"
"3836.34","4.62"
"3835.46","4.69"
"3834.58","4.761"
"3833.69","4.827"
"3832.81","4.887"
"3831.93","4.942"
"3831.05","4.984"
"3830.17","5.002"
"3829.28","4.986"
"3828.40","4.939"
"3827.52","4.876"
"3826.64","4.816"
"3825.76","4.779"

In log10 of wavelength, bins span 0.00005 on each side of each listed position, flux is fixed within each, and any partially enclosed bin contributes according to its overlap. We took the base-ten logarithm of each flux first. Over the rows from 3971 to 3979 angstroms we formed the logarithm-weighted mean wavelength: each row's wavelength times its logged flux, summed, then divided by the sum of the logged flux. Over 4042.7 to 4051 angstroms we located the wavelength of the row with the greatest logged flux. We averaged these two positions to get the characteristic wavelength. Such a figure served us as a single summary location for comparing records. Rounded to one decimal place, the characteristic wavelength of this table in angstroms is 4012.8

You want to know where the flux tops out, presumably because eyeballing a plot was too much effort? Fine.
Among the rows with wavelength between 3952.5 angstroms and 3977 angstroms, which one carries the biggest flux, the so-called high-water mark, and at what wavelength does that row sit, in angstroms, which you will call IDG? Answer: 3952.92 angstroms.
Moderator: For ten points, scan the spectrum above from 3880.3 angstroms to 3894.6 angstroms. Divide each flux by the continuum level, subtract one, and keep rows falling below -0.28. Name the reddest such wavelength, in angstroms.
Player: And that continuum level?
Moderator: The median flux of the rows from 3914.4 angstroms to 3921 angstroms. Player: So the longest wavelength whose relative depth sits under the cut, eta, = 3887.03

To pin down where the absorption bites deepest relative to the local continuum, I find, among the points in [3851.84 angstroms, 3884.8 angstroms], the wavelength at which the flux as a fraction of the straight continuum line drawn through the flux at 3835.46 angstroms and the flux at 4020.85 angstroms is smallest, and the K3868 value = 3858.49 angstroms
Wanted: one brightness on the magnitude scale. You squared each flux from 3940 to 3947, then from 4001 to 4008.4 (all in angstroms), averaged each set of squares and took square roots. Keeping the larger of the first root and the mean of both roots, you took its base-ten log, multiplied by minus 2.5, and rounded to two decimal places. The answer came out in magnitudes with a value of -2.81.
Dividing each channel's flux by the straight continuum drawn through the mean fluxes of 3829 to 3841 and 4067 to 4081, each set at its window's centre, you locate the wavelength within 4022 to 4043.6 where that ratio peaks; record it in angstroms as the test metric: 4022.70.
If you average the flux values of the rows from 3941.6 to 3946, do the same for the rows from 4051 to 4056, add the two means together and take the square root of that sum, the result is 5.3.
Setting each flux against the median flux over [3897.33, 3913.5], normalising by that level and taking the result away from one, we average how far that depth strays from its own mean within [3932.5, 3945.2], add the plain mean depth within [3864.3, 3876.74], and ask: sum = 0.349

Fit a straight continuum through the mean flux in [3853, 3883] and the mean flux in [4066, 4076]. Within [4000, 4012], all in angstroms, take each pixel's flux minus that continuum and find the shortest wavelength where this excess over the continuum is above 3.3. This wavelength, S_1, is 4000.53 angstroms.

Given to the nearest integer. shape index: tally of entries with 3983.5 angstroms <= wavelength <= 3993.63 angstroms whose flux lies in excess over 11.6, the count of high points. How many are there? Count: 11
